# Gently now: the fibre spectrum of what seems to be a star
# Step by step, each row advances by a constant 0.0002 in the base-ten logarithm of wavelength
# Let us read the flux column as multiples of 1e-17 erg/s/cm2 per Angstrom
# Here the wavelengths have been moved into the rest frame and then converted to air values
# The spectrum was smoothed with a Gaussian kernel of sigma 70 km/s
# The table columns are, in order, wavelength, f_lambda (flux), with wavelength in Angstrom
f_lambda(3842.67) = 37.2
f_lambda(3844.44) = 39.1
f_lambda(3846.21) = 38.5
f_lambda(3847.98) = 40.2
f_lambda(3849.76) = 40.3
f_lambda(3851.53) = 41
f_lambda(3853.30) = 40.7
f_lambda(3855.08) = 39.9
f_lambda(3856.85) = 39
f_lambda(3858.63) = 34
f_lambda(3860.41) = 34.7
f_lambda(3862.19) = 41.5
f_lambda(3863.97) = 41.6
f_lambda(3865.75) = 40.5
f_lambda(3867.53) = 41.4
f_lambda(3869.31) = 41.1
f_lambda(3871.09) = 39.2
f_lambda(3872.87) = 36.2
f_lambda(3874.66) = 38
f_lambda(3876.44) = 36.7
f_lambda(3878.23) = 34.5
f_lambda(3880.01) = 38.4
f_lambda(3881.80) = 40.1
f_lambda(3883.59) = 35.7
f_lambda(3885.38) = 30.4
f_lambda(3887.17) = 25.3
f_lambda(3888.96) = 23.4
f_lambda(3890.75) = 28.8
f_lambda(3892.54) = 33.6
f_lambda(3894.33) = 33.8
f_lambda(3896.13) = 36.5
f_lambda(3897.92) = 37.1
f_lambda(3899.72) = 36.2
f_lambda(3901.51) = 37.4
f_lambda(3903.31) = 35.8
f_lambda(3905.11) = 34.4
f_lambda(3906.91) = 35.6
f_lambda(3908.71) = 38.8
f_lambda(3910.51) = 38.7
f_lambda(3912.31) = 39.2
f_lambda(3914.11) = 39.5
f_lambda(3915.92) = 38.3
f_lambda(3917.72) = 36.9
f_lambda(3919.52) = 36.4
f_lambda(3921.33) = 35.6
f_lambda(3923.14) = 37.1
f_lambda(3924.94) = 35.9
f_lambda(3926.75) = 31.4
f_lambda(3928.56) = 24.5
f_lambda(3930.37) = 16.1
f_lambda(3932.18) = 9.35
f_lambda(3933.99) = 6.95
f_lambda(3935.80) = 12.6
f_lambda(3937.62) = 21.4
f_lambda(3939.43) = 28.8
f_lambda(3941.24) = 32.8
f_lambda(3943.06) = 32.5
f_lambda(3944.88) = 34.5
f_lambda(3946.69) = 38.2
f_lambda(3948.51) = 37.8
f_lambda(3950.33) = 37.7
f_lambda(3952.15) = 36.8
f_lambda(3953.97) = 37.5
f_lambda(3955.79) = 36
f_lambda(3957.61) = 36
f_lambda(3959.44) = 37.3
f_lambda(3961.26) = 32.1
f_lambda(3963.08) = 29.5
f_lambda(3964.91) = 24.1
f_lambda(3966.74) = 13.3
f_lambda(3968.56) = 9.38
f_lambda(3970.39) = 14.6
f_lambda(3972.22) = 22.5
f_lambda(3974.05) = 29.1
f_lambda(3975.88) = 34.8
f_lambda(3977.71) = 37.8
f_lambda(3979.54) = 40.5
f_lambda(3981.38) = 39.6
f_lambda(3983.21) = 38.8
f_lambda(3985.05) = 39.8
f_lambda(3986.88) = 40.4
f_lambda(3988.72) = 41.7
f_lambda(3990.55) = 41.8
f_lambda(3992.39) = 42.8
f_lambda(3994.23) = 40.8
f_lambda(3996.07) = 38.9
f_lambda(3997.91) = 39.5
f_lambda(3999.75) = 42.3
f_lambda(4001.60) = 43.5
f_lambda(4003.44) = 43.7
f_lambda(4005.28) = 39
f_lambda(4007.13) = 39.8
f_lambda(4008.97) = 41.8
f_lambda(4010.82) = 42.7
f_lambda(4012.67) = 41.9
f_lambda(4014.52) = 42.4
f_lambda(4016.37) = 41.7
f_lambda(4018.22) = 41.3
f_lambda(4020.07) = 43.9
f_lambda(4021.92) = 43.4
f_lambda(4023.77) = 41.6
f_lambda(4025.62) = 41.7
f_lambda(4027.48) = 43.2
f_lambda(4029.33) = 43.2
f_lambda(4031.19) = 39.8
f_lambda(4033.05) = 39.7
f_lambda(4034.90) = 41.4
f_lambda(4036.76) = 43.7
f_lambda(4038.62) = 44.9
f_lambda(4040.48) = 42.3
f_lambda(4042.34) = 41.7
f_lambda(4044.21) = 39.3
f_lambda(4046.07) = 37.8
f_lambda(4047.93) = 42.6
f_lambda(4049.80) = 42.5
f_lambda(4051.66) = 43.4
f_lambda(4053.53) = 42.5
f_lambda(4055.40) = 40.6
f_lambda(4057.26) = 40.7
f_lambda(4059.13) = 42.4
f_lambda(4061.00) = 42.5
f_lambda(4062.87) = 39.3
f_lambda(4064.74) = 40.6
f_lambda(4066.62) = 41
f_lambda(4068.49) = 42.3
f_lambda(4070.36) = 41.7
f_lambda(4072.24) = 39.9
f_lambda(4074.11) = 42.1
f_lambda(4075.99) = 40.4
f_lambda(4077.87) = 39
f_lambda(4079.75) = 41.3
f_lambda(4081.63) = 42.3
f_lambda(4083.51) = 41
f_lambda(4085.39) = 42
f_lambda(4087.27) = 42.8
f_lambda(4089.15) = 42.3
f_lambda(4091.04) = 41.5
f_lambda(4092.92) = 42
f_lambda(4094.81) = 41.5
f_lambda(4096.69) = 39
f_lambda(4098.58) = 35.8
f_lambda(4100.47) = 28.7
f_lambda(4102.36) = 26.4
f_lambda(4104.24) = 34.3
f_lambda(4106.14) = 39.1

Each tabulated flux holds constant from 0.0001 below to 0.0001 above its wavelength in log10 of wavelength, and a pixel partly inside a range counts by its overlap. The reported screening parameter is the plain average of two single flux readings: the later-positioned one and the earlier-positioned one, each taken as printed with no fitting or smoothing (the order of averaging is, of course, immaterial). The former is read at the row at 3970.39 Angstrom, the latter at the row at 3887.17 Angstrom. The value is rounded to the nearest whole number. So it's 20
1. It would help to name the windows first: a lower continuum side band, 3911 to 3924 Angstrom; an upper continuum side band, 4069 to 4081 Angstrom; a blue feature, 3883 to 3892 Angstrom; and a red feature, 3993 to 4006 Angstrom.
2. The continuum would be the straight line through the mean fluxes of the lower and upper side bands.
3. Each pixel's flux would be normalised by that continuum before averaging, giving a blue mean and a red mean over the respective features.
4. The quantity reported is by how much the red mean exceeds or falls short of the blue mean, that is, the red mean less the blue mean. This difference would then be 0.27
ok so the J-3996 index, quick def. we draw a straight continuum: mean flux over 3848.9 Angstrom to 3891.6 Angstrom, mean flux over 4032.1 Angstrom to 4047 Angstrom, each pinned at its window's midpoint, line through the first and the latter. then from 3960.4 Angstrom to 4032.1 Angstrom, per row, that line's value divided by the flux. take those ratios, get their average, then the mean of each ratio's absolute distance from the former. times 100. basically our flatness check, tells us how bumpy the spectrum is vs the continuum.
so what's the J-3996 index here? 38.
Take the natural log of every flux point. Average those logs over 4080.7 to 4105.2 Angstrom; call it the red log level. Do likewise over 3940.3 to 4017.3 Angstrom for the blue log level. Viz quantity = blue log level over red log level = 0.97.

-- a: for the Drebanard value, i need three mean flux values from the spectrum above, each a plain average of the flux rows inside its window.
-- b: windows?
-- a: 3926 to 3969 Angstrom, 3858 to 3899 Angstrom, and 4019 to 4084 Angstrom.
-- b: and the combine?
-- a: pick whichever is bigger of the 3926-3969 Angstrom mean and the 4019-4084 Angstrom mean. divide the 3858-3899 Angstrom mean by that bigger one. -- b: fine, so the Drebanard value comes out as 0.860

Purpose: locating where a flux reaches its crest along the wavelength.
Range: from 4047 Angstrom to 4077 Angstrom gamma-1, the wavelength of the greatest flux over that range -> 4051.66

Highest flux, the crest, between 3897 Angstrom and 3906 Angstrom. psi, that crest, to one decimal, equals 37.4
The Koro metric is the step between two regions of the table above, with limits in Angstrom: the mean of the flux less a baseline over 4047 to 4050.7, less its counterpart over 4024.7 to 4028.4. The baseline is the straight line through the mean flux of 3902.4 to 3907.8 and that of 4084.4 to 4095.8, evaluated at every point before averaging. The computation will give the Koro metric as -0.7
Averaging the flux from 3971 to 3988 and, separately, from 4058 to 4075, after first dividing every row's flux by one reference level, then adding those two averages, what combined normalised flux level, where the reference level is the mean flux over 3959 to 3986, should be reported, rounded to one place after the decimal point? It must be 2.6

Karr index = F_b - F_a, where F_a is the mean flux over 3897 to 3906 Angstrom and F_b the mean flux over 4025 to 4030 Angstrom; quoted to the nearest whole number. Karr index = 7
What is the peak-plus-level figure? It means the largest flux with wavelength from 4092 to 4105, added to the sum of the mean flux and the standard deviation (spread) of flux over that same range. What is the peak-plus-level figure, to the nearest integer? 83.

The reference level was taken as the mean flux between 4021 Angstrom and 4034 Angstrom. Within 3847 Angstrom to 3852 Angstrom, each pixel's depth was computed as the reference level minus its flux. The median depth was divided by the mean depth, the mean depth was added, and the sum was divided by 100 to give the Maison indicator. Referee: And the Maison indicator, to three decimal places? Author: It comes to 0.025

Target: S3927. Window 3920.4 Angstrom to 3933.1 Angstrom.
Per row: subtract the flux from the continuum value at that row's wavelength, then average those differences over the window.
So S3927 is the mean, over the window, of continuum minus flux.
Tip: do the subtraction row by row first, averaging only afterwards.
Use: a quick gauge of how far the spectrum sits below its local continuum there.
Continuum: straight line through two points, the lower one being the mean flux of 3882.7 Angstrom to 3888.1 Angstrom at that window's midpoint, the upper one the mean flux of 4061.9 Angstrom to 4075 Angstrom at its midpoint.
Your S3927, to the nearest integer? 6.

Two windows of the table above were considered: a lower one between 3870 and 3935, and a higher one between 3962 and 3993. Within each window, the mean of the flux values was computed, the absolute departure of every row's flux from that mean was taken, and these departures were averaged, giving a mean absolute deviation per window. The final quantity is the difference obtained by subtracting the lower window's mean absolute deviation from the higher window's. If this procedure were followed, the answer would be 4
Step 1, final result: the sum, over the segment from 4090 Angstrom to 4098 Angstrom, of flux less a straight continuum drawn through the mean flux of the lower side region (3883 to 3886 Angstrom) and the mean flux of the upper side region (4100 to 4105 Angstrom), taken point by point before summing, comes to 44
